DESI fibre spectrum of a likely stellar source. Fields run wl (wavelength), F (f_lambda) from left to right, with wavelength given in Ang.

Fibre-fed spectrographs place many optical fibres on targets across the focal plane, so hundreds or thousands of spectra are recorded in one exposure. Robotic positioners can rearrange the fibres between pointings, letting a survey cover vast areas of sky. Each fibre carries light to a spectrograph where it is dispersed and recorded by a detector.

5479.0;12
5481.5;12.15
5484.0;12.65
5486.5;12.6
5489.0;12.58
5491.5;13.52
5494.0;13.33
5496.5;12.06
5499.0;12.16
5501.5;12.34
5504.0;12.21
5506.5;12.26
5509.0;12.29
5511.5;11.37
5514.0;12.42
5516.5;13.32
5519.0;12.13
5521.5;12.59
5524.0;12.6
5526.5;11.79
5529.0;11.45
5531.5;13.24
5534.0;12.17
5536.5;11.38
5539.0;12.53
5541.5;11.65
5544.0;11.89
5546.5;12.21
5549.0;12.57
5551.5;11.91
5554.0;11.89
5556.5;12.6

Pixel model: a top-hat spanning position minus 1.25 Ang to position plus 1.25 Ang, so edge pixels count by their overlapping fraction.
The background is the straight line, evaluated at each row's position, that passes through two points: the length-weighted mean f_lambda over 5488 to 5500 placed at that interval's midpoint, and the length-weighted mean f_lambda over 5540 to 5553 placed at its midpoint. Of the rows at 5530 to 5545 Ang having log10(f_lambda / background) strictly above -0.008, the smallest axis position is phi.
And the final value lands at 5531.5 Ang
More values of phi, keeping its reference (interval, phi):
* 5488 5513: 5489.0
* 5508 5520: 5514.0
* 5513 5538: 5514.0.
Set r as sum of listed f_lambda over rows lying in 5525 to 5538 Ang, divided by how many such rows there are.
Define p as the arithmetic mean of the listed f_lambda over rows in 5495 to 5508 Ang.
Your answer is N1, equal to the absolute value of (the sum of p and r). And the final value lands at 24.2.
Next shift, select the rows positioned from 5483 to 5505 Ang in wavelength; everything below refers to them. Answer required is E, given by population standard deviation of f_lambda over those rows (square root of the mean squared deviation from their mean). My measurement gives 0.48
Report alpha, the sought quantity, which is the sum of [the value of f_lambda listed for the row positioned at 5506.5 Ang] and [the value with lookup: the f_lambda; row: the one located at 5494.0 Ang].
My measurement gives 25.6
